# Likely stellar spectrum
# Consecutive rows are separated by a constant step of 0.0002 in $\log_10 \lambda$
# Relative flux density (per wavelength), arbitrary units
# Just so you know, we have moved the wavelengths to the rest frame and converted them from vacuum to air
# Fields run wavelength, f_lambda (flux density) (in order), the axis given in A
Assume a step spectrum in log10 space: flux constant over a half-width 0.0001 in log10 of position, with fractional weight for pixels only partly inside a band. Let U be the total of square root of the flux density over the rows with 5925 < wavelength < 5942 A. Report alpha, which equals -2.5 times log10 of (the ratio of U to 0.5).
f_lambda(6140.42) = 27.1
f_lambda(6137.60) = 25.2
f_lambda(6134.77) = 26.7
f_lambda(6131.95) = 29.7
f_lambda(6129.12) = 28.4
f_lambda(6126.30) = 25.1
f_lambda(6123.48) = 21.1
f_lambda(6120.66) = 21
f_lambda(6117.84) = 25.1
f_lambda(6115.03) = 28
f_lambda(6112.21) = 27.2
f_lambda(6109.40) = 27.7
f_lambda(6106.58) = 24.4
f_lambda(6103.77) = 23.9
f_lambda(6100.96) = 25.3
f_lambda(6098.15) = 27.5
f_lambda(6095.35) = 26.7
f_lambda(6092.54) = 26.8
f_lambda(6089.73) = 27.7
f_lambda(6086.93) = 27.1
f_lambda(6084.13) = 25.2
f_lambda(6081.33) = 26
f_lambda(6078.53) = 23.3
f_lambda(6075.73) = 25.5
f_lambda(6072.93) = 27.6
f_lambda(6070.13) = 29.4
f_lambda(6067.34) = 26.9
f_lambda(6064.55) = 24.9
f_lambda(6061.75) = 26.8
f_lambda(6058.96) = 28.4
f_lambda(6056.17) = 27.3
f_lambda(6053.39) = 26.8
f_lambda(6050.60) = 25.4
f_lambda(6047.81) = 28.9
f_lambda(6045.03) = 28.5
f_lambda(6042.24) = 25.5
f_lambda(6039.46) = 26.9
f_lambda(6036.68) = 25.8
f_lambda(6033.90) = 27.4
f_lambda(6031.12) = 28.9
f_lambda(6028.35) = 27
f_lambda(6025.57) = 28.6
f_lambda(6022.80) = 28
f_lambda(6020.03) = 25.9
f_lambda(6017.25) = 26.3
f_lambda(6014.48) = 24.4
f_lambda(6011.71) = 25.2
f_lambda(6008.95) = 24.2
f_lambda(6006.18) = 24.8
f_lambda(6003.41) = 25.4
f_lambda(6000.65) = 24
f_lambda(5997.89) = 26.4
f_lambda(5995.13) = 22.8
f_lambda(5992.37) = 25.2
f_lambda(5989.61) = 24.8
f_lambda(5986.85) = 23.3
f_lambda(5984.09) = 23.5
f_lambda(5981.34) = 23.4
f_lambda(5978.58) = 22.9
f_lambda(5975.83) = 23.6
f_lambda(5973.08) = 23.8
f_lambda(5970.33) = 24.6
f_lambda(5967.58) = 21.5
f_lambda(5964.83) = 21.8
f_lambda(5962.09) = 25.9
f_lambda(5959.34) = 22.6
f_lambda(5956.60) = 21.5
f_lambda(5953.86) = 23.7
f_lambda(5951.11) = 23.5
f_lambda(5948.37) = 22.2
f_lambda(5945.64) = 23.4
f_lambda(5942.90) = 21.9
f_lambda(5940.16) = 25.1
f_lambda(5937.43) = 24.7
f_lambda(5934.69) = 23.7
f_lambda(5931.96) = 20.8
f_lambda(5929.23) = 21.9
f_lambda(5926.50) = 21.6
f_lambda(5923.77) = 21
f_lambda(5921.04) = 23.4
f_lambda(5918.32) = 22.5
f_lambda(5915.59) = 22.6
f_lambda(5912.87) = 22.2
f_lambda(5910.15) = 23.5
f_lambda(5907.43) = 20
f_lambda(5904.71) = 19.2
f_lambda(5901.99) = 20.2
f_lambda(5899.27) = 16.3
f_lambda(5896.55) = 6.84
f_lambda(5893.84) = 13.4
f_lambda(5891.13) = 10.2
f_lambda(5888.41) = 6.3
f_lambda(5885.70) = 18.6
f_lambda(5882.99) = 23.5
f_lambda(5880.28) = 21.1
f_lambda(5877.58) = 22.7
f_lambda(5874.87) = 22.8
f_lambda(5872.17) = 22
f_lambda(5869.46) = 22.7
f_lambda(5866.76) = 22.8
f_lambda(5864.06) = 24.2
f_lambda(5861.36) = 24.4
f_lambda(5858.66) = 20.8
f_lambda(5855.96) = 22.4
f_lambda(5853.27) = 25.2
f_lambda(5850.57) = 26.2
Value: -4.40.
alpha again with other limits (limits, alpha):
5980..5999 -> -4.59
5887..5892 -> -2.64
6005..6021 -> -4.45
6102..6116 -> -4.27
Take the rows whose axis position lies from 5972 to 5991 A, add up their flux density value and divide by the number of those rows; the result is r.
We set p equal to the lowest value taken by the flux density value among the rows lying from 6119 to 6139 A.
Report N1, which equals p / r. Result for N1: 0.89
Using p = 21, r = 23.6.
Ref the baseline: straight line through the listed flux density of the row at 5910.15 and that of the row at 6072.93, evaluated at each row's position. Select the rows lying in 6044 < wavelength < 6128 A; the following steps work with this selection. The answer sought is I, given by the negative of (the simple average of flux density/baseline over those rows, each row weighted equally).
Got -0.939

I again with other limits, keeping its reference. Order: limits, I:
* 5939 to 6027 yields -0.955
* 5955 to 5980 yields -0.927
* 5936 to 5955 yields -0.963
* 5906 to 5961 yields -0.938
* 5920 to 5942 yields -0.948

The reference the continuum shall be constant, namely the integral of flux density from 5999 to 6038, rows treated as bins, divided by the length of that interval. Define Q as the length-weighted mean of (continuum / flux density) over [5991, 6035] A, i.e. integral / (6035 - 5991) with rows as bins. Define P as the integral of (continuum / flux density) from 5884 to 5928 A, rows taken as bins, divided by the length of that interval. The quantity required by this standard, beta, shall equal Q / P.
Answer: 0.59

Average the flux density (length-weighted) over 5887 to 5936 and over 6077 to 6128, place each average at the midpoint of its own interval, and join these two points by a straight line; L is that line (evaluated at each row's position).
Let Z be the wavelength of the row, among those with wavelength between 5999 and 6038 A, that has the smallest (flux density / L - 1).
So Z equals 6014.48 A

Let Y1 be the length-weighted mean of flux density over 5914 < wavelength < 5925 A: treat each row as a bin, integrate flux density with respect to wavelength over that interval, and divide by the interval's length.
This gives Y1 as 22.4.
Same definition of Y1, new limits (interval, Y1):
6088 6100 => 27.1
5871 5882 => 22.2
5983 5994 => 24.2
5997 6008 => 25.1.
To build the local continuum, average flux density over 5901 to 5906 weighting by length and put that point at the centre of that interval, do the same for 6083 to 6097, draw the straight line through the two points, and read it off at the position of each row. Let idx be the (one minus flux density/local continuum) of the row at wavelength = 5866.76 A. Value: -0.248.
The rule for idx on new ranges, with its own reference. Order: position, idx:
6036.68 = -0.043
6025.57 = -0.177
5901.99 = -0.030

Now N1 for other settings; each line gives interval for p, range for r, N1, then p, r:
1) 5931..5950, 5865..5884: 0.92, 20.8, 22.5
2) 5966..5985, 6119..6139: 0.85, 21.5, 25.3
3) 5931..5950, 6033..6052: 0.77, 20.8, 26.9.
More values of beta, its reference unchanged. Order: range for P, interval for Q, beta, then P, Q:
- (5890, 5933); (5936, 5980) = 0.74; 1.53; 1.13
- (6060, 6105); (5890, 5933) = 1.53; 1.00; 1.53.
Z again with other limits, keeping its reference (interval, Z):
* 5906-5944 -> 5931.96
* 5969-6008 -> 5995.13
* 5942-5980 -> 5967.58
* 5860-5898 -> 5888.41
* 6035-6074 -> 6064.55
